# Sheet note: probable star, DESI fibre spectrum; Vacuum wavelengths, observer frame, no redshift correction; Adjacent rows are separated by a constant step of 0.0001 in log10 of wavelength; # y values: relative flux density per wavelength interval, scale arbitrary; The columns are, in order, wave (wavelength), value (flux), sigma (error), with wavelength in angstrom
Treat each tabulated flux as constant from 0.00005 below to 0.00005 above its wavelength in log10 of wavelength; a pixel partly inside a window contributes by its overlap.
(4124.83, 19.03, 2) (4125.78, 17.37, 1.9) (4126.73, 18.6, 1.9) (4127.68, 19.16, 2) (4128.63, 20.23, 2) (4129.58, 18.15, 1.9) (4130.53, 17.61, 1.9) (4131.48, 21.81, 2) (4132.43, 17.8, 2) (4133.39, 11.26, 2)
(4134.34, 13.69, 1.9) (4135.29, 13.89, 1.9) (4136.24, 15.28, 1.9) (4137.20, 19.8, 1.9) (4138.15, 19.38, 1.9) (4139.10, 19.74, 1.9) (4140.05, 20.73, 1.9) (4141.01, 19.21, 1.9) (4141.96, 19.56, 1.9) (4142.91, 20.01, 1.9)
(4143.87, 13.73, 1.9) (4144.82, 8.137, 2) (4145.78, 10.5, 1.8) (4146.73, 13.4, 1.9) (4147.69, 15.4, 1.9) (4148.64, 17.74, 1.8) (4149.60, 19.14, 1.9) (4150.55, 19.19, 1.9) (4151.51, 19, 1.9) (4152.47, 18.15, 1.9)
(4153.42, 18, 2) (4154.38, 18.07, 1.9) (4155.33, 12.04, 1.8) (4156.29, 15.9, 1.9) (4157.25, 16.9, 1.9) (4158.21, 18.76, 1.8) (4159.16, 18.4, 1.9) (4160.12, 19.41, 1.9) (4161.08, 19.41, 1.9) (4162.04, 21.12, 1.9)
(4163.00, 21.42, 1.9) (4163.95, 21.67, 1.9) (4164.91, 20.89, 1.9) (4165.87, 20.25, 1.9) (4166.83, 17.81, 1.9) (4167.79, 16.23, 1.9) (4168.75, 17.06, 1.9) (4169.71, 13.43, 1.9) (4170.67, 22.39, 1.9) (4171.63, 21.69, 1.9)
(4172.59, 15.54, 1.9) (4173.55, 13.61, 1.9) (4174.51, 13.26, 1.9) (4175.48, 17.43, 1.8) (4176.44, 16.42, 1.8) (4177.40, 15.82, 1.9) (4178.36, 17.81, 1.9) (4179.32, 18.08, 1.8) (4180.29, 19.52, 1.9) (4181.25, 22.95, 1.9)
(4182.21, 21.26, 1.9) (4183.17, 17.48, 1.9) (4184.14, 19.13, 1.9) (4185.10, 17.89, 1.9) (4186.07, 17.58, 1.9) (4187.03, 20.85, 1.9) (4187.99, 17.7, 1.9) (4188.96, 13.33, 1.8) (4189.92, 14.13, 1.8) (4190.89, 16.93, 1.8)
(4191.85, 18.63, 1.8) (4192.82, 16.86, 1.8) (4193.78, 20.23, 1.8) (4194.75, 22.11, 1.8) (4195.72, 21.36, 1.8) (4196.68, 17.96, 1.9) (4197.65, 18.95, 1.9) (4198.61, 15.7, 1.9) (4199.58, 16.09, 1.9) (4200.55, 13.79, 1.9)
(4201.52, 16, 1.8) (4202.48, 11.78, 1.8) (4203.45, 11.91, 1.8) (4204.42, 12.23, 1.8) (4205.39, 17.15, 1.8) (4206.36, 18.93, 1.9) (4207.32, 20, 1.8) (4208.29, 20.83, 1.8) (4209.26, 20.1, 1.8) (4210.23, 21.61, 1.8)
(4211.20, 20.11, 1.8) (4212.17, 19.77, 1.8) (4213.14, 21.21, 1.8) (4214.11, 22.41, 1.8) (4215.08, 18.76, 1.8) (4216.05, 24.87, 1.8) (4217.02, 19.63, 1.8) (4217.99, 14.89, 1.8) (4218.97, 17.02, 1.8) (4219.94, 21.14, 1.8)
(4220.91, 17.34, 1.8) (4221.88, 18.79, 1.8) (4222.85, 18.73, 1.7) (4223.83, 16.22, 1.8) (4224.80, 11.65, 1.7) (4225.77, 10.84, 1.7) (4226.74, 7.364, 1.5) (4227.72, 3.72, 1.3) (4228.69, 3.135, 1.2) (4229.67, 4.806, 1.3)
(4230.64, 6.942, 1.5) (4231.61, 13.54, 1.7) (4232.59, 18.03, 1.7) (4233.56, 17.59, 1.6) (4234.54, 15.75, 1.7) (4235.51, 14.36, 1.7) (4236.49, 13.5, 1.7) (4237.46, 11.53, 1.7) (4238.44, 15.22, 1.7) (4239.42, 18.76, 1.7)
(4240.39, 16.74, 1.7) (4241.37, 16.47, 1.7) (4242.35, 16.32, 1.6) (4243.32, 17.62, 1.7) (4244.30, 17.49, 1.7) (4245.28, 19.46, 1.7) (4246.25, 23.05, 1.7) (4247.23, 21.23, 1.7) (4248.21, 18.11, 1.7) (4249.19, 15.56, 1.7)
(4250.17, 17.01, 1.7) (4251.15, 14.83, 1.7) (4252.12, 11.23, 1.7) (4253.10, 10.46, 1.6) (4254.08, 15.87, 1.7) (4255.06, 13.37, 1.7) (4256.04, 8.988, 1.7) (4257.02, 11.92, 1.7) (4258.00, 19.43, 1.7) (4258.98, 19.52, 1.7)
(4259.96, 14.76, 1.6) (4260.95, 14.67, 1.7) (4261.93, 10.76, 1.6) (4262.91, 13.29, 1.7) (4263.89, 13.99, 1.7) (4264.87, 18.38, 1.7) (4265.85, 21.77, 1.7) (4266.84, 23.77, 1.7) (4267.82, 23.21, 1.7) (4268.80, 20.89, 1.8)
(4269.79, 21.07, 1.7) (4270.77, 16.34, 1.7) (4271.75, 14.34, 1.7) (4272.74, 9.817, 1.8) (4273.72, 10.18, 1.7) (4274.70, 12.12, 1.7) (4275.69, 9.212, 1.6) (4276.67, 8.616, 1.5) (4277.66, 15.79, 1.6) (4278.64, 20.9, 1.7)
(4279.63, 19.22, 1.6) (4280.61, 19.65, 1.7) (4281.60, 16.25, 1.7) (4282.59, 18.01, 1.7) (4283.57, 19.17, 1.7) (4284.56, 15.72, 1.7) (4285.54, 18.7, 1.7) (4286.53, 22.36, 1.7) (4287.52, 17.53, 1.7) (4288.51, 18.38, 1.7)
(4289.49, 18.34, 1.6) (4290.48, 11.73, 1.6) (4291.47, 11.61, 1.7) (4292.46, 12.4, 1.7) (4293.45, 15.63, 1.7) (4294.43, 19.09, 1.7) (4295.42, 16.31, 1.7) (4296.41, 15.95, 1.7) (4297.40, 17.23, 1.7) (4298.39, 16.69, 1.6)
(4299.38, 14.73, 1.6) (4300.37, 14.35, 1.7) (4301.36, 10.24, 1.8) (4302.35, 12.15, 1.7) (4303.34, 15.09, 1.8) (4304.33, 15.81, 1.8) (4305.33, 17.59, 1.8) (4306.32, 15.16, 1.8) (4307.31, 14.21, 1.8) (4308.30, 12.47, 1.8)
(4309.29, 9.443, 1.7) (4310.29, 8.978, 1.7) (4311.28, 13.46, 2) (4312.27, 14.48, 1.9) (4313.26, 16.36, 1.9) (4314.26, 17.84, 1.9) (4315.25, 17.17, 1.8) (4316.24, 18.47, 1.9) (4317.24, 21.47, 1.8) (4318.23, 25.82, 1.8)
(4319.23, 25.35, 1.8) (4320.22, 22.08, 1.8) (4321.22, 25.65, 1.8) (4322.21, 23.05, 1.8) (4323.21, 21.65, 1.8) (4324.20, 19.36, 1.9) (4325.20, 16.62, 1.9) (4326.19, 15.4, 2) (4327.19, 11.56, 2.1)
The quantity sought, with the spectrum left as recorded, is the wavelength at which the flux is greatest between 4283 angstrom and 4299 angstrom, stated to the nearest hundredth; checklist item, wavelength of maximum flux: 4286.53 angstrom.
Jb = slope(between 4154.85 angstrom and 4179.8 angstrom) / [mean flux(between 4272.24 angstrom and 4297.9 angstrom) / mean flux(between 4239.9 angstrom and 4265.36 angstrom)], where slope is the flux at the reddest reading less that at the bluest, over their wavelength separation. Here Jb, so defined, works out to 0.25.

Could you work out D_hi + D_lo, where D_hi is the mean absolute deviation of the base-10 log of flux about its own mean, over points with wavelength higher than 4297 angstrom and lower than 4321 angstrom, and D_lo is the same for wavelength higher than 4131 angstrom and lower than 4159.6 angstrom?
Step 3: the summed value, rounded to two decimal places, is 0.17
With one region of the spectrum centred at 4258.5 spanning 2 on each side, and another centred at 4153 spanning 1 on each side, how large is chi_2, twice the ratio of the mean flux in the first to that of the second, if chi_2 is 1.8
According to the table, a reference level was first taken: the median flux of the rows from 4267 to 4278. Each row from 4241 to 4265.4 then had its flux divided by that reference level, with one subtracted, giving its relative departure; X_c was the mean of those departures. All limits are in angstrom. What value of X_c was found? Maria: 0.10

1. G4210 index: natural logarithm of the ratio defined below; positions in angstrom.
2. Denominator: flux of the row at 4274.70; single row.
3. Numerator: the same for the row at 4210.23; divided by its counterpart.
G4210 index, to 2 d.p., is 0.58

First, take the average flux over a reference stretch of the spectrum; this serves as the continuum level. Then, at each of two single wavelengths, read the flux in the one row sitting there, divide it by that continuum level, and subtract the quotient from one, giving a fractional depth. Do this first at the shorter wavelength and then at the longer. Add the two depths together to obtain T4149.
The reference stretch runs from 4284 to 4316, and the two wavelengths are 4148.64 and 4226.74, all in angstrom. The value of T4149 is 0.35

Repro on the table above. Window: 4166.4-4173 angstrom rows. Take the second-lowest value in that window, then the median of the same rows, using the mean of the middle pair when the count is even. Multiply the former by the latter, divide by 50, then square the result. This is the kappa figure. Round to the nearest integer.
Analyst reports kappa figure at 28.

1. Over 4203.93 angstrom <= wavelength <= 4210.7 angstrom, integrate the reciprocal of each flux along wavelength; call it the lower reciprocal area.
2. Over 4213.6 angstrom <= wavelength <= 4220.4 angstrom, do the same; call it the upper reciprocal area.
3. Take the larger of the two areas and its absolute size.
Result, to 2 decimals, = 0.37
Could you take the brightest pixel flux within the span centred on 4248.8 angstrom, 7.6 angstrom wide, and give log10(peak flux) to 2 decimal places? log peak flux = 1.36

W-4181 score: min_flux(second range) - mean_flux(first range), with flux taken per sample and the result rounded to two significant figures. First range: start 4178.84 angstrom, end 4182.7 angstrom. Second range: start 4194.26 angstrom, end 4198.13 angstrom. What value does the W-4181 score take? -2.5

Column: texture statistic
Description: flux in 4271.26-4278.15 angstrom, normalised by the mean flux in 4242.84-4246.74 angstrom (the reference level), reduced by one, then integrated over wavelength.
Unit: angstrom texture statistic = -2.83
